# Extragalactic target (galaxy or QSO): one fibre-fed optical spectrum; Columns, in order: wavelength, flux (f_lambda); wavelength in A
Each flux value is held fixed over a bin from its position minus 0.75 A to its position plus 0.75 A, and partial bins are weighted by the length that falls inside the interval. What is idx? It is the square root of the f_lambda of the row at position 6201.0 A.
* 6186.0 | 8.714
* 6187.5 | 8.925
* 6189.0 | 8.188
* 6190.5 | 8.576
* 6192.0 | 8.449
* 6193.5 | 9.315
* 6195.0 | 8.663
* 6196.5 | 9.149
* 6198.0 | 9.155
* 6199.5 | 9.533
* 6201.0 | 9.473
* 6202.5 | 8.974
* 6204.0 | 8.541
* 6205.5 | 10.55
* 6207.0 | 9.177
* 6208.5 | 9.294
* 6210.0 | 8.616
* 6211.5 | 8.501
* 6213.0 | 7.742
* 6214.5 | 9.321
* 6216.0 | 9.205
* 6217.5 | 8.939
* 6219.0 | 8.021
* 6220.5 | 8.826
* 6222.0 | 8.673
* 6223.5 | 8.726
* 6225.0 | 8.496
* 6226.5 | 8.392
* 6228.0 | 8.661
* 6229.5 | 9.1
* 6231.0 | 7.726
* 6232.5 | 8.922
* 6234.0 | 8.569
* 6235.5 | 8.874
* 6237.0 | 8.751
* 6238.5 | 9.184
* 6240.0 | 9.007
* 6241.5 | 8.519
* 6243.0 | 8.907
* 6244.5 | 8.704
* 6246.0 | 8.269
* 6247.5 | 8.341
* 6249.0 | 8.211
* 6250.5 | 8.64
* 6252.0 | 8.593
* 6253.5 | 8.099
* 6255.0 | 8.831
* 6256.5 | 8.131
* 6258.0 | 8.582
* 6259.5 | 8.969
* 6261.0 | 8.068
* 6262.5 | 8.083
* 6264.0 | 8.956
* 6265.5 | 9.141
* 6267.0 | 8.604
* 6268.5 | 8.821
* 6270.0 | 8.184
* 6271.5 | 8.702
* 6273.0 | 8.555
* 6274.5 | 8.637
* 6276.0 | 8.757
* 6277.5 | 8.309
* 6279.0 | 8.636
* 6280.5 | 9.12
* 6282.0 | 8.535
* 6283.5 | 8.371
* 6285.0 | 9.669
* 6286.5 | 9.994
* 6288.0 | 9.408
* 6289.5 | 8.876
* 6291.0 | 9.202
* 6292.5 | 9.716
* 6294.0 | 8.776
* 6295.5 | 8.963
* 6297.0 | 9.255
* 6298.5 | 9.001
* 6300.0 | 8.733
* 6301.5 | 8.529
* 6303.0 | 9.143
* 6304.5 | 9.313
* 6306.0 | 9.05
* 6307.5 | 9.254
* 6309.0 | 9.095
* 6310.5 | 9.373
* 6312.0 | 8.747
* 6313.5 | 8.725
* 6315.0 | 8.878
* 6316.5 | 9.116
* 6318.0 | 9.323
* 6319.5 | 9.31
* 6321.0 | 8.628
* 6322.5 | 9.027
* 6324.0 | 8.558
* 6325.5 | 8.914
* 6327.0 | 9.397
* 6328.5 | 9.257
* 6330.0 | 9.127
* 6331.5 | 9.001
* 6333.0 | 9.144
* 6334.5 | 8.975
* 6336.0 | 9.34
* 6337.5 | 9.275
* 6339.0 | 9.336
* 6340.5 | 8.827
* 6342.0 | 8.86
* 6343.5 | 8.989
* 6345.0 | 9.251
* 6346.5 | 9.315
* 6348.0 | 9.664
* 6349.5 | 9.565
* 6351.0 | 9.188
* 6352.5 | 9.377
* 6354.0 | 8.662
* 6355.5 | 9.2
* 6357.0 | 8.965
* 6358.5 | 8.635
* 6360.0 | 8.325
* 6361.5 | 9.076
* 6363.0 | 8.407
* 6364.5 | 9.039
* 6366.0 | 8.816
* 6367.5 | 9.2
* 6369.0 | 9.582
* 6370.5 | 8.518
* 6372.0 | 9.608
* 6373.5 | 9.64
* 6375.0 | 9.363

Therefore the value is 3.08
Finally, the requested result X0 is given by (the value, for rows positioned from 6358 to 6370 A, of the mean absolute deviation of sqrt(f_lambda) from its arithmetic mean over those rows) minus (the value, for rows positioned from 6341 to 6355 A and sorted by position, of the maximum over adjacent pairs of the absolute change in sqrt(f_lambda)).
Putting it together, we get -0.062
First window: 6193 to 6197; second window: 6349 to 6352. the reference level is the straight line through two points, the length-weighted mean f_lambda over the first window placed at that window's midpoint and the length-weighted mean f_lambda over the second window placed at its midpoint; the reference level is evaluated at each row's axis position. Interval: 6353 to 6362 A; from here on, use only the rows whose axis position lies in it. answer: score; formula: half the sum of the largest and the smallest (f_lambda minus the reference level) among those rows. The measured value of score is -0.61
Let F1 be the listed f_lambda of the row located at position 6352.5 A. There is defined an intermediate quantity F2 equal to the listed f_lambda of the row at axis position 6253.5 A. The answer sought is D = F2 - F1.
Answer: -1.3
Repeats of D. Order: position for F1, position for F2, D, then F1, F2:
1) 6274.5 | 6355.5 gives 0.6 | 8.637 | 9.2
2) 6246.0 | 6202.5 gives 0.7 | 8.269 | 8.974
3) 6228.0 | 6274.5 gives 0.0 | 8.661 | 8.637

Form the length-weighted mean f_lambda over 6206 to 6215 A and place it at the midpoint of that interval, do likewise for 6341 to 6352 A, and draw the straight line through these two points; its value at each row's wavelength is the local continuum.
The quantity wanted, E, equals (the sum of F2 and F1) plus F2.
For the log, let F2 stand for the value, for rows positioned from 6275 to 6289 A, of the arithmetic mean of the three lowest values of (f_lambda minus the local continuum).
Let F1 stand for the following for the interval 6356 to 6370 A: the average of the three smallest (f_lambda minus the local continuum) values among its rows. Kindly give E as -2.1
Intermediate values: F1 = -0.84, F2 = -0.64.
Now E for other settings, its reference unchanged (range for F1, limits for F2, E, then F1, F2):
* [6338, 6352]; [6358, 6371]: -2.1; -0.35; -0.90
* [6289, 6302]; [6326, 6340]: -0.8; -0.42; -0.17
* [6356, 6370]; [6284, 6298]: -1.3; -0.84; -0.21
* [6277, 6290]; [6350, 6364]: -2.3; -0.64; -0.84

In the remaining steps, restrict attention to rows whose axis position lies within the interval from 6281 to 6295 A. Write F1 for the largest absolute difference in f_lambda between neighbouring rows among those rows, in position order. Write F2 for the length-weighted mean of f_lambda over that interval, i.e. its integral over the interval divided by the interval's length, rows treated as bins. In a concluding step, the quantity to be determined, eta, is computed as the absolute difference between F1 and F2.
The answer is 7.87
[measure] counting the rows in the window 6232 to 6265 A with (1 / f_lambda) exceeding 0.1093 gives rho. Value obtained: 21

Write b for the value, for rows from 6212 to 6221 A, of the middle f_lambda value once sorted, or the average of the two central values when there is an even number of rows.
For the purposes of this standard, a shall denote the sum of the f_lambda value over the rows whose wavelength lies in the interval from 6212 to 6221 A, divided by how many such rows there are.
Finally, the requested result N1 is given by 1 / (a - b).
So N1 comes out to -5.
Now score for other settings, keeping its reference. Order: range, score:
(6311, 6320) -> -0.26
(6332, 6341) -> -0.25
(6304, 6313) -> -0.21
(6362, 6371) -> -0.40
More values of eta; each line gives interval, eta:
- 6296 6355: 8.38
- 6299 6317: 8.37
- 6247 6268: 7.62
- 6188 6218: 6.96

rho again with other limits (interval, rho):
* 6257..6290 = 19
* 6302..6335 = 15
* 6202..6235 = 17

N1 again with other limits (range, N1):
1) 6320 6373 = -57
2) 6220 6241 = -32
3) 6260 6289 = 8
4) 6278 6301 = 12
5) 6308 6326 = 250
